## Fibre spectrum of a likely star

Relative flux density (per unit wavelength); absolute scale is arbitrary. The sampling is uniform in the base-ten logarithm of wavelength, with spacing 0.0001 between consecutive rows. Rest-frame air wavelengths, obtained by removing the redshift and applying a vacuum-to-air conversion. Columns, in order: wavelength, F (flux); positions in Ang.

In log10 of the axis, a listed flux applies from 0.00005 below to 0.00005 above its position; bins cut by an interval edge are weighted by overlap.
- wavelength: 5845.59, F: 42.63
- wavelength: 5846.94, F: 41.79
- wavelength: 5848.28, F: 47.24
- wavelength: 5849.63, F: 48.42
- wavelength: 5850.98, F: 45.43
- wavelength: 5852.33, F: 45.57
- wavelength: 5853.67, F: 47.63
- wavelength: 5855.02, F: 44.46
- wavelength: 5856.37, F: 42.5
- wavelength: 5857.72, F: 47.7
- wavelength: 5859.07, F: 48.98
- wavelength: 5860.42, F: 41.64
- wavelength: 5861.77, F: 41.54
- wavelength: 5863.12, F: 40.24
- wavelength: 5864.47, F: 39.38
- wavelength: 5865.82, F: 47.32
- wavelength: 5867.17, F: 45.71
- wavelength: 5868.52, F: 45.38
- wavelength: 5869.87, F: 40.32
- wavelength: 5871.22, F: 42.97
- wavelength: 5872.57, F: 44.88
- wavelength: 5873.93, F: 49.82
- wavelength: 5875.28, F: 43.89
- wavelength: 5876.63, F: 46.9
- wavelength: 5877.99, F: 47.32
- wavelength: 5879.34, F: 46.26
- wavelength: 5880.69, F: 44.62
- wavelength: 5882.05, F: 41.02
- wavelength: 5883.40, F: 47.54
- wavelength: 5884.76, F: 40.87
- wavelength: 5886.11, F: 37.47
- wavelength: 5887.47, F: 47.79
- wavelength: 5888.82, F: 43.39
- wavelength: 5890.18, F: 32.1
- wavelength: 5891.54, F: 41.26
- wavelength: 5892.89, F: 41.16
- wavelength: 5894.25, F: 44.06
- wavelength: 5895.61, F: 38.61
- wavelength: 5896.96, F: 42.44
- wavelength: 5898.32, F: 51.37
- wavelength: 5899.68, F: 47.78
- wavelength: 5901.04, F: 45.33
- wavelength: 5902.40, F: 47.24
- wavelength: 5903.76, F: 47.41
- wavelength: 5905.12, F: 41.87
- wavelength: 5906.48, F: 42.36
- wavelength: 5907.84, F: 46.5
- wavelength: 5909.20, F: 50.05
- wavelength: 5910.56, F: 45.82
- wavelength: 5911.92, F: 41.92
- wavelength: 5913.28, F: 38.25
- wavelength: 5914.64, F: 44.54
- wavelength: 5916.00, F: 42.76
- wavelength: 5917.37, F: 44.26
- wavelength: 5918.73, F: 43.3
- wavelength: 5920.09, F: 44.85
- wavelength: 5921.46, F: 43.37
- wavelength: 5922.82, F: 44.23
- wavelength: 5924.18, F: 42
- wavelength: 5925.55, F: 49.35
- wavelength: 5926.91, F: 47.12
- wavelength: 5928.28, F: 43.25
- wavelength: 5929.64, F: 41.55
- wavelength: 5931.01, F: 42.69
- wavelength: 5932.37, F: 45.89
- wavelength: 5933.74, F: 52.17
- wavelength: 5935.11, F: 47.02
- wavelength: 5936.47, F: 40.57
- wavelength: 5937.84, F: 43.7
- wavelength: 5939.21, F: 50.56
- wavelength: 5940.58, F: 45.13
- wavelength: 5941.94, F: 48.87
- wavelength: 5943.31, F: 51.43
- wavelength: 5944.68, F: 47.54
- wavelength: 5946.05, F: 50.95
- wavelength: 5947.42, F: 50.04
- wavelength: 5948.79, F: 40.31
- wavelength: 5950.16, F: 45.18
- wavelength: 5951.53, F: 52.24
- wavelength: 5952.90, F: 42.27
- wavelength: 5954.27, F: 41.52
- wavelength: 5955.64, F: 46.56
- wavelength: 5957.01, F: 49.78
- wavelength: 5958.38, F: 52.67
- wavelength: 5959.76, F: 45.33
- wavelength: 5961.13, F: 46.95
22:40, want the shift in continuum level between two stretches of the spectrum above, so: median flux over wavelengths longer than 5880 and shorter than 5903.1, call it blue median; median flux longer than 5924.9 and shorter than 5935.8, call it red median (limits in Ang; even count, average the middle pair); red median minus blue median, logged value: 3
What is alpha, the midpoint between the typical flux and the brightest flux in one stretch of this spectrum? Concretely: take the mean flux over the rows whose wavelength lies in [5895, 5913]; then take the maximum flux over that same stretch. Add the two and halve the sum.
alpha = 48.3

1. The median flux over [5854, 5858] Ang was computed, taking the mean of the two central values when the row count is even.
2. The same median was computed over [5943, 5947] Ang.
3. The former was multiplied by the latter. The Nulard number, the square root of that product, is 47.6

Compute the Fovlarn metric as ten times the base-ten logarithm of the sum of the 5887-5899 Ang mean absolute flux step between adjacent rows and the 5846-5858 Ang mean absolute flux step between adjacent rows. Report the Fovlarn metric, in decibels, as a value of 9.31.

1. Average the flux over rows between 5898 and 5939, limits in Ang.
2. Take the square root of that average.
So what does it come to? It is 6.70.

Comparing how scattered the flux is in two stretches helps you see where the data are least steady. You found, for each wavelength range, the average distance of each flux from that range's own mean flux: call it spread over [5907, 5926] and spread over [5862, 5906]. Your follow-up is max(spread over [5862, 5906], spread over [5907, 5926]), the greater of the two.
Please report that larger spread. 3.19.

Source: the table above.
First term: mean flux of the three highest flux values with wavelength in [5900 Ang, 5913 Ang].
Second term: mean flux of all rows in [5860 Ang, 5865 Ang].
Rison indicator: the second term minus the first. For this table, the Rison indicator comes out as -7.5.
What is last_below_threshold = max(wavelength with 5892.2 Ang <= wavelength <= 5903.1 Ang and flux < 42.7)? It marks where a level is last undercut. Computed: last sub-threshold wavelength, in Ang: 5896.96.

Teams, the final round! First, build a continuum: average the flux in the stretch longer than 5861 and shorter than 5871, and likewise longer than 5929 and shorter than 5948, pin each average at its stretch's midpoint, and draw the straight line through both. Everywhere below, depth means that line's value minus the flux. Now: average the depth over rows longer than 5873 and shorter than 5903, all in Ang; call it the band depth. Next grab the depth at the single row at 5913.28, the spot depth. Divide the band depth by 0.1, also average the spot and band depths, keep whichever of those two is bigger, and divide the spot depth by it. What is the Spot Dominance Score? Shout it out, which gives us 2.0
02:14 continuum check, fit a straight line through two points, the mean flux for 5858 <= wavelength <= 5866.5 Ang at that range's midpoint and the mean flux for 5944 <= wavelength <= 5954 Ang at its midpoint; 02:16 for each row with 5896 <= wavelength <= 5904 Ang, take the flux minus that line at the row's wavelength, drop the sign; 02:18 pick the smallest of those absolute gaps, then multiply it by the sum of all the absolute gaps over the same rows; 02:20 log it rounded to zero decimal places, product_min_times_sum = 8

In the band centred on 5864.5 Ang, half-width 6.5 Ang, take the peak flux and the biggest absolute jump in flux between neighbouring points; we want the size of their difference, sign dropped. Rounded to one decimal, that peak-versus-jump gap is 41.0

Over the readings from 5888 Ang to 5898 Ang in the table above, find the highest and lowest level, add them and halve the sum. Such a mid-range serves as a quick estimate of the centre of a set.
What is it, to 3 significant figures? 38.1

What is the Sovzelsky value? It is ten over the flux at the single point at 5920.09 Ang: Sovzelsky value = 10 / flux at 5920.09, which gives 0.223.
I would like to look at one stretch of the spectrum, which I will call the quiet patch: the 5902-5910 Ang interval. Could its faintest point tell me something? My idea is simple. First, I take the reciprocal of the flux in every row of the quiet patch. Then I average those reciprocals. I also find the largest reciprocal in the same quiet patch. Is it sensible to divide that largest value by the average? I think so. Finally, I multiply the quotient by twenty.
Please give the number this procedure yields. 21.8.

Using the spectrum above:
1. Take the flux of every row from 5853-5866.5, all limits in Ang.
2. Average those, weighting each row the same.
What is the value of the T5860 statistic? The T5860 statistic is 44.1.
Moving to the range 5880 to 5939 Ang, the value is 44.0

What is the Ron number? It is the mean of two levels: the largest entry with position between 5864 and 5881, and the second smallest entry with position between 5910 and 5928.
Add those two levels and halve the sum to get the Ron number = 45.9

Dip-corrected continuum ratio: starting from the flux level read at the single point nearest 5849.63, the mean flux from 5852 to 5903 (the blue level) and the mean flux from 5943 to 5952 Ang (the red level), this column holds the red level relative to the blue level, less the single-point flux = -47.3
